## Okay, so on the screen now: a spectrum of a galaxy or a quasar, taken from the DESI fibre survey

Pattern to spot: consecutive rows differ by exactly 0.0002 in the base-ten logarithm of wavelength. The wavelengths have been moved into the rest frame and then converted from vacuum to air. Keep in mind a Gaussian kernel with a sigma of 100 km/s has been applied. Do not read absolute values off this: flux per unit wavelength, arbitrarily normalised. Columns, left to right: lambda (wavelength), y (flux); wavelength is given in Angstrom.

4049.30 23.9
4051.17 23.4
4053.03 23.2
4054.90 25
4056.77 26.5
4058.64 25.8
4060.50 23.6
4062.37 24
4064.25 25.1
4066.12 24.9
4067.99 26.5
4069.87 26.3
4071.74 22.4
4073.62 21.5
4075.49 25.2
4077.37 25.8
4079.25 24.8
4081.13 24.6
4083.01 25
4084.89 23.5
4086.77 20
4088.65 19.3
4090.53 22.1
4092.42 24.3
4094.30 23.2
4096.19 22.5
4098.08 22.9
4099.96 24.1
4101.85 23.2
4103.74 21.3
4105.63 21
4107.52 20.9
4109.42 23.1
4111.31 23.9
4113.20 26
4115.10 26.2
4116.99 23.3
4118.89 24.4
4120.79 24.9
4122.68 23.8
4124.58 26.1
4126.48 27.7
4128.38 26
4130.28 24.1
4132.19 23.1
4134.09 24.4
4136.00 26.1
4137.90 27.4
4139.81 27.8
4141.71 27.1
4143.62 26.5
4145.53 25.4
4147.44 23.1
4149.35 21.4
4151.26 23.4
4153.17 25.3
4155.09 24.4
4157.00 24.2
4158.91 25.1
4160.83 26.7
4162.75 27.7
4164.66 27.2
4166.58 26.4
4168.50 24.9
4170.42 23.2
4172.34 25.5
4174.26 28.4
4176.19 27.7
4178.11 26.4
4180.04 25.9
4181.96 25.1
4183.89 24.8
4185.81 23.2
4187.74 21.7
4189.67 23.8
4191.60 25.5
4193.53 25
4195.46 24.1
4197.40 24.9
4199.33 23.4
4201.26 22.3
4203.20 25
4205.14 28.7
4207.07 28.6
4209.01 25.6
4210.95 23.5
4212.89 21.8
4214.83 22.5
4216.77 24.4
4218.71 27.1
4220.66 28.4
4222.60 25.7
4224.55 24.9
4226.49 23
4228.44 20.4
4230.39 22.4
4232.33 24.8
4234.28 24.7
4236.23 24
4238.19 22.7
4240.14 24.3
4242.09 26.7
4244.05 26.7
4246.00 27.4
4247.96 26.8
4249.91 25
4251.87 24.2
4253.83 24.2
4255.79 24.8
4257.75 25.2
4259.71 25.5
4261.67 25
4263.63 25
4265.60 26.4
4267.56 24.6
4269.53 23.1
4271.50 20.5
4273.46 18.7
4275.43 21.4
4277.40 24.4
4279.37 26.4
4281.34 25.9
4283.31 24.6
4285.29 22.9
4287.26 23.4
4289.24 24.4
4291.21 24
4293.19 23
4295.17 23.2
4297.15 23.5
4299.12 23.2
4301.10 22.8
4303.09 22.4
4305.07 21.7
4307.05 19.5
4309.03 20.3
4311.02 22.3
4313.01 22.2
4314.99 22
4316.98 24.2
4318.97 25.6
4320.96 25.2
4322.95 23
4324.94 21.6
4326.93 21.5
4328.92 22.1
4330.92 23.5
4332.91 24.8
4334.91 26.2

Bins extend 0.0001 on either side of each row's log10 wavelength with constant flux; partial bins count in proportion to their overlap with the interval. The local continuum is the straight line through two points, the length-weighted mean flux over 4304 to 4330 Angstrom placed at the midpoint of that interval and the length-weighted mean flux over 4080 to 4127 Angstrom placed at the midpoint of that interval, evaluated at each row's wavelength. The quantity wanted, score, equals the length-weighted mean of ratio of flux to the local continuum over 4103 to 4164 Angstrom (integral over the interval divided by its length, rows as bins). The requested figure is 1.06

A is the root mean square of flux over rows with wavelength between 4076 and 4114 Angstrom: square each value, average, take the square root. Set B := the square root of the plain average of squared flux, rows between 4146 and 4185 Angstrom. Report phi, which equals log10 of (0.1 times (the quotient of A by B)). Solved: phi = -1.04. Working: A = 23.1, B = 25.4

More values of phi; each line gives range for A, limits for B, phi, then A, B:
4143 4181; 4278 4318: -0.96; 25.5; 23.2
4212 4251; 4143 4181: -1.01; 24.8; 25.5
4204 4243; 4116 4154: -1.01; 24.8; 25.1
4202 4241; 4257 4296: -0.99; 24.7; 24.0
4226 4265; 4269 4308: -0.97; 24.7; 23.0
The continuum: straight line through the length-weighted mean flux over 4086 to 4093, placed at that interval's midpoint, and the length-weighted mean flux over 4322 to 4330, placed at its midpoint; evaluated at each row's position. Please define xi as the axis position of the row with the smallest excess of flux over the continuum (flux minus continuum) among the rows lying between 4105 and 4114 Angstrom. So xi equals 4107.52 Angstrom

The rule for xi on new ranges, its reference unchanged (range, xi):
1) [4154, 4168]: 4157.00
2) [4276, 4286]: 4285.29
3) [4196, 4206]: 4201.26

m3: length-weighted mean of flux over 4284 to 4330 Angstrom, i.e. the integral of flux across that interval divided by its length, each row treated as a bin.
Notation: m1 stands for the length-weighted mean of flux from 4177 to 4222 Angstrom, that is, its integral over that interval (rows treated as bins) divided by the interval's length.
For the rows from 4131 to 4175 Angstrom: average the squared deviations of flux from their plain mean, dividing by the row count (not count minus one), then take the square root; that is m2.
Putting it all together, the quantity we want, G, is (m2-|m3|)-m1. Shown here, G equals -45.9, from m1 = 24.9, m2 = 1.8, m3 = 22.8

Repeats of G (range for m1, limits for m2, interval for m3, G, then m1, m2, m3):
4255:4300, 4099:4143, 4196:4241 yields -46.3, 23.9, 2.0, 24.5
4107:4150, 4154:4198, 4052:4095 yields -47.4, 25.0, 1.6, 24.0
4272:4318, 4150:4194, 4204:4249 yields -46.3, 22.9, 1.6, 25.0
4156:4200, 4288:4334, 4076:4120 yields -47.1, 25.3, 1.4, 23.3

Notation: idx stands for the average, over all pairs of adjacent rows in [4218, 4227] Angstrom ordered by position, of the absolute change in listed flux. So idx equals 1.7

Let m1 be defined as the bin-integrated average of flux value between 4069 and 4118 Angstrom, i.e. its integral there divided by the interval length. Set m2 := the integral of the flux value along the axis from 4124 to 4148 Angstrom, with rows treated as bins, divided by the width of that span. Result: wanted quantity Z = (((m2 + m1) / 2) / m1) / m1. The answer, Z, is 0.045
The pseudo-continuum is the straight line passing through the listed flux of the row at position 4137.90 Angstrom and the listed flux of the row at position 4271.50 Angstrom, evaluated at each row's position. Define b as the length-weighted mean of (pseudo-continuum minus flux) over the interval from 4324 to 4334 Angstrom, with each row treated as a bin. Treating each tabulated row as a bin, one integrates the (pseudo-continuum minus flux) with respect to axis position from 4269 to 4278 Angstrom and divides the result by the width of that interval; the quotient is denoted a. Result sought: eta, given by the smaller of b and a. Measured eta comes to -5.2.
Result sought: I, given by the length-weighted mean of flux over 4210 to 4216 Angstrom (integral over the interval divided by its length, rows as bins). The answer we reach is 22.7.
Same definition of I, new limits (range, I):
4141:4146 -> 26.4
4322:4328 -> 22.1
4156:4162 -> 25.4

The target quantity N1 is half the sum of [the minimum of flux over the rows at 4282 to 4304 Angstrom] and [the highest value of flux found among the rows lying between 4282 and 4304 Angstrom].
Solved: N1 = 23.5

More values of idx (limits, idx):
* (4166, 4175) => 2.1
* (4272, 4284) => 1.9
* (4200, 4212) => 2.3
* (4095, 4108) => 0.8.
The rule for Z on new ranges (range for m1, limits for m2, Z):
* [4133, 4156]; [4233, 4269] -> 0.040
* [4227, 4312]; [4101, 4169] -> 0.043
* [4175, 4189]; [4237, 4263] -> 0.040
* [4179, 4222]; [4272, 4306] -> 0.039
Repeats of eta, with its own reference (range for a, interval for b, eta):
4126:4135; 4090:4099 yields 2.9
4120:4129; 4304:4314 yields -2.6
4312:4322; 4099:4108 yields -5.7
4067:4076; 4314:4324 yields -5.9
